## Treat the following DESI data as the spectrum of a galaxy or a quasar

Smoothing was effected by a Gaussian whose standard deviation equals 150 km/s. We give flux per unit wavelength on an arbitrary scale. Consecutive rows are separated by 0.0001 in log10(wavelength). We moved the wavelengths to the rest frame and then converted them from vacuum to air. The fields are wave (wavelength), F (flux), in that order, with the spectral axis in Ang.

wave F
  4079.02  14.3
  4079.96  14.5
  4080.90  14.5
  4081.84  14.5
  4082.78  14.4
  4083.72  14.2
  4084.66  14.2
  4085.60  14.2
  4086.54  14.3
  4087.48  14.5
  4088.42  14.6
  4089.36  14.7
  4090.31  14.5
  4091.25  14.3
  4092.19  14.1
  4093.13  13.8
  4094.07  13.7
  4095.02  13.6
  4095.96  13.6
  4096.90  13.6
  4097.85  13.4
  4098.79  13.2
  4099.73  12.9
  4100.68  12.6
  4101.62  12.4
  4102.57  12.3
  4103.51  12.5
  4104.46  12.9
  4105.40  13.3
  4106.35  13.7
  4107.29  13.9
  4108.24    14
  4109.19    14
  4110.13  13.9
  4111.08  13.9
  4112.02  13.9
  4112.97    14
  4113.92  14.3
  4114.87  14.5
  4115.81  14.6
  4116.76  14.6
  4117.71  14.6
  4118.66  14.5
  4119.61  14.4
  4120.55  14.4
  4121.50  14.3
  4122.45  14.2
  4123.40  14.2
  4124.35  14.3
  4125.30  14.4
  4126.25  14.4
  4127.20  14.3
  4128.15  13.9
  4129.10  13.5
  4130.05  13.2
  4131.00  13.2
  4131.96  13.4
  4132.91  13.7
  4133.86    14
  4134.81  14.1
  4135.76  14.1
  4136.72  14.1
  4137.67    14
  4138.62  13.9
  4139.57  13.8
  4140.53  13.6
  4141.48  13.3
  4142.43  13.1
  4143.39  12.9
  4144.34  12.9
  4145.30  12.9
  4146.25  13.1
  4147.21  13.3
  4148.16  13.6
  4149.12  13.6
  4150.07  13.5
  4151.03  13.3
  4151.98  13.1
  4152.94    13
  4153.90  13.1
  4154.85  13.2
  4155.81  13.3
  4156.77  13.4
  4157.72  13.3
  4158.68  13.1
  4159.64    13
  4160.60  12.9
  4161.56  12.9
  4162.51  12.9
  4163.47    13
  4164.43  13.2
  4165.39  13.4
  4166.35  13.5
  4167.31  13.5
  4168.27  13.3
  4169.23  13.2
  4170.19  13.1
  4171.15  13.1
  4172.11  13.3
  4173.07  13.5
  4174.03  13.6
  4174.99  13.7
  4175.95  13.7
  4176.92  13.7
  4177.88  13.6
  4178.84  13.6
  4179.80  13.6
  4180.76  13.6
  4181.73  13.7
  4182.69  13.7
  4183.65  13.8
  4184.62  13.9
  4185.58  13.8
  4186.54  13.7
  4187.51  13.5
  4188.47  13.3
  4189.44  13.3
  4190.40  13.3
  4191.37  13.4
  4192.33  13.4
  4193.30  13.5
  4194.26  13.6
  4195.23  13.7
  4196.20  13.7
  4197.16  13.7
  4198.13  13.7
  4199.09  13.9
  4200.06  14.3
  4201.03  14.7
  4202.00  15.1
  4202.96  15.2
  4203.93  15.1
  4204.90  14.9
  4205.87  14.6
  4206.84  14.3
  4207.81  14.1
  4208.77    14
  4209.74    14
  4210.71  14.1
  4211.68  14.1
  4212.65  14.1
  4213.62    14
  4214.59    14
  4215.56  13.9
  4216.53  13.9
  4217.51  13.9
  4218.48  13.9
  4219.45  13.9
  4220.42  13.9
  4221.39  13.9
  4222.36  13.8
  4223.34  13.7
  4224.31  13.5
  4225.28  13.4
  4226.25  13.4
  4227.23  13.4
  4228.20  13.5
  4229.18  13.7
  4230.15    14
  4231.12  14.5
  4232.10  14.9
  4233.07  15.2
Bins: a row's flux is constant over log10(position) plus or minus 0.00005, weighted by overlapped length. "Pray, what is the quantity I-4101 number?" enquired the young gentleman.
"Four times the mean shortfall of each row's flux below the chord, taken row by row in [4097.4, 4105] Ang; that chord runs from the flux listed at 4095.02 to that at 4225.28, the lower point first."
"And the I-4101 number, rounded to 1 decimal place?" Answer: 3.3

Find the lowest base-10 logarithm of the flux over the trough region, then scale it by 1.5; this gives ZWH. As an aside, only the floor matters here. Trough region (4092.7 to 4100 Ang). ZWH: 1.67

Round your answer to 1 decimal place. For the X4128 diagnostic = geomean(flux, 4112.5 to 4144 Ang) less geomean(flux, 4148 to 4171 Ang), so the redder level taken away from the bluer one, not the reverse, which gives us 0.8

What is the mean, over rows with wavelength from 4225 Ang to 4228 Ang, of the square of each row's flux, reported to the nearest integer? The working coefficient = 180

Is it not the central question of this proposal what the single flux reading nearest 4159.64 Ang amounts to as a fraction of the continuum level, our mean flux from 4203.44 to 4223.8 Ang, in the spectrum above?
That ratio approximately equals 0.92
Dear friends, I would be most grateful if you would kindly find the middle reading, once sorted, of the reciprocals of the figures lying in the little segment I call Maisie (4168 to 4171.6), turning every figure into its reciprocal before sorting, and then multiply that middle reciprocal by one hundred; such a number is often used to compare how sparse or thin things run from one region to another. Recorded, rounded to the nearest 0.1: 7.6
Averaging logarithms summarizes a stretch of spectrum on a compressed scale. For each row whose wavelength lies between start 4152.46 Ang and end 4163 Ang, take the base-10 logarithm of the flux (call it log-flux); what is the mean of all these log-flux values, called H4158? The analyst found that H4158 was 1.12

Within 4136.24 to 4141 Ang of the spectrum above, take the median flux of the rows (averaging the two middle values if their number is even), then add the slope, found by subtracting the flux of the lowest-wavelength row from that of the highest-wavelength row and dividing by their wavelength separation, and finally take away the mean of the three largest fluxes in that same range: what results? -0.23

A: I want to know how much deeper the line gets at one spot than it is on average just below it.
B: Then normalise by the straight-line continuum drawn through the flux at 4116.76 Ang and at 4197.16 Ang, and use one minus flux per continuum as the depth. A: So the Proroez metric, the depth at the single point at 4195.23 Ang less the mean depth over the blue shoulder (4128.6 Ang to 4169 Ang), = -0.060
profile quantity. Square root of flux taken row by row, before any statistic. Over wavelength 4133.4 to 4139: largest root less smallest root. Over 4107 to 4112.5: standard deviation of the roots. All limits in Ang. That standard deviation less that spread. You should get -0.020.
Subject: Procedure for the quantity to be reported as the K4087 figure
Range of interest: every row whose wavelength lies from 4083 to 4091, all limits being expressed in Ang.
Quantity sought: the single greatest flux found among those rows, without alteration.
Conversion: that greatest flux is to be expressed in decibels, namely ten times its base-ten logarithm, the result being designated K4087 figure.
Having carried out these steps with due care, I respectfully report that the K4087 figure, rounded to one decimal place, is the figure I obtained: 11.7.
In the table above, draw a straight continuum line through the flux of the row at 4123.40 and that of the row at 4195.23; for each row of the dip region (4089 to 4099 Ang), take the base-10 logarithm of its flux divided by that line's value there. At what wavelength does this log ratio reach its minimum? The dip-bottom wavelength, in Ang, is 4098.79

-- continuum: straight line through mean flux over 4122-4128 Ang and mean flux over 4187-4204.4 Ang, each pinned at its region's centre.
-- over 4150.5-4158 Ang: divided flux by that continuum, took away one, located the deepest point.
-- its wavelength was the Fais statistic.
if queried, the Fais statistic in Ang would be 4152.94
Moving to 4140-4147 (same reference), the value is 4143.39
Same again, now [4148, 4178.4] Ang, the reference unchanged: 4160.60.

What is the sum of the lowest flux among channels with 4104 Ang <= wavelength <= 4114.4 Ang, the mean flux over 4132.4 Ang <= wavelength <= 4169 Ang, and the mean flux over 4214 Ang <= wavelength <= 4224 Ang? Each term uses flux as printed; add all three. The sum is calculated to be 40.1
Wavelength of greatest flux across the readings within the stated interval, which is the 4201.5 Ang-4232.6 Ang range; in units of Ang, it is 4202.96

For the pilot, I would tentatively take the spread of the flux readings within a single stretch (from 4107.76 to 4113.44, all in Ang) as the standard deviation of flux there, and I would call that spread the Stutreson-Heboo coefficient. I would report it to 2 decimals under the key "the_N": 0.05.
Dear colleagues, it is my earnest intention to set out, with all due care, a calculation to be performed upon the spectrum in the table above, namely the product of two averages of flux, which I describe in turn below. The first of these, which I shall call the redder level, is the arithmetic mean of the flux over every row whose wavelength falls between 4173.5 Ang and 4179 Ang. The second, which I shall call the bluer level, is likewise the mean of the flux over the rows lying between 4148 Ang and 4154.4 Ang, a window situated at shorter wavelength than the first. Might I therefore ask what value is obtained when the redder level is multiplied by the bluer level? 182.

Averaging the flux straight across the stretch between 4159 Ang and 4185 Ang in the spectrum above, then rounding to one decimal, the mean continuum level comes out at 13.4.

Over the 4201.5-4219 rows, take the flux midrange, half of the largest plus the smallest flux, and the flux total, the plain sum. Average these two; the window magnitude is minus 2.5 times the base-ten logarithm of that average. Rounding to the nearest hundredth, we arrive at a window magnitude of -5.33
